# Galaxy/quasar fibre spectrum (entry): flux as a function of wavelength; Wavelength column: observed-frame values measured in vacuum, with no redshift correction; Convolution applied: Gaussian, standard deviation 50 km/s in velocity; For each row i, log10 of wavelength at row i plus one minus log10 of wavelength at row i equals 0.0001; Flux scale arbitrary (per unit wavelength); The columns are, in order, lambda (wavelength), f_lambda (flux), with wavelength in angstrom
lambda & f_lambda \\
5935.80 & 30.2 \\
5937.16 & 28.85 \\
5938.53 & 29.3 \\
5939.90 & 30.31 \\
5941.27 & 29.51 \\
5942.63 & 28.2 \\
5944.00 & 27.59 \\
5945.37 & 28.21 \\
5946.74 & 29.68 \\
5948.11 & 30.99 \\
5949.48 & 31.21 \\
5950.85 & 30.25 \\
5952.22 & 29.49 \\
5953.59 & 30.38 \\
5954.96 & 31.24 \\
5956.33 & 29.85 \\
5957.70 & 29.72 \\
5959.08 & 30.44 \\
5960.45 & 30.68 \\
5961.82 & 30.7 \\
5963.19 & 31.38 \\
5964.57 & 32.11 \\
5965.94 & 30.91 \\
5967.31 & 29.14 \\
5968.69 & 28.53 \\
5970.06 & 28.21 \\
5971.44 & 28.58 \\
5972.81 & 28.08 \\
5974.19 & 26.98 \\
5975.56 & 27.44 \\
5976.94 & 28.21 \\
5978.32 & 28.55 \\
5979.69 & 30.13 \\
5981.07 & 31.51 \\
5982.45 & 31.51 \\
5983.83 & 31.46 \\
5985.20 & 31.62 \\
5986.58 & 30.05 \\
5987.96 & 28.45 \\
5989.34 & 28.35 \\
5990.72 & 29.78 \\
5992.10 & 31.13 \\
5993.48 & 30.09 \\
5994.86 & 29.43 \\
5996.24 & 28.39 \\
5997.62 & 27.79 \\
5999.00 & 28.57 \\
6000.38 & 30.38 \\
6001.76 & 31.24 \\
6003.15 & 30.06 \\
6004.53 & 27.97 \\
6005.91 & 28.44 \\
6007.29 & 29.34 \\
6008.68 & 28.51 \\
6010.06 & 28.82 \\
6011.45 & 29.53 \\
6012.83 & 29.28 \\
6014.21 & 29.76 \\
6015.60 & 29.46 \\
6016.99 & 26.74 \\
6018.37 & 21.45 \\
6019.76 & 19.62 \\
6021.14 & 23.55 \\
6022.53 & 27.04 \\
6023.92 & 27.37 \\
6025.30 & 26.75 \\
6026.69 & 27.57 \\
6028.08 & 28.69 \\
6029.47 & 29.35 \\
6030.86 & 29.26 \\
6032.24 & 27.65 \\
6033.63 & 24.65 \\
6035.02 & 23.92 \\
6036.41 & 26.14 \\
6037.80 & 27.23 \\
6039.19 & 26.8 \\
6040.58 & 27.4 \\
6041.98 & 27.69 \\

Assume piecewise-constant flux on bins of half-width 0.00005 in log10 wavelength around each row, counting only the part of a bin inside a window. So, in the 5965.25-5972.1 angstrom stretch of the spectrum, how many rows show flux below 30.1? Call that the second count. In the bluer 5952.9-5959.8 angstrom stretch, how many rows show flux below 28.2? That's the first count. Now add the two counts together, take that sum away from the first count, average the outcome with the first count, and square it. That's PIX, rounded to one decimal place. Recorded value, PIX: 4.0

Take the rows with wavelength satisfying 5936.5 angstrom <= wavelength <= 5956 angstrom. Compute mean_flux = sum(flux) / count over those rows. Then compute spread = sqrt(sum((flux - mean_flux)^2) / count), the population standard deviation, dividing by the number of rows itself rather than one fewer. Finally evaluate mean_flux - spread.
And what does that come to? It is 28.55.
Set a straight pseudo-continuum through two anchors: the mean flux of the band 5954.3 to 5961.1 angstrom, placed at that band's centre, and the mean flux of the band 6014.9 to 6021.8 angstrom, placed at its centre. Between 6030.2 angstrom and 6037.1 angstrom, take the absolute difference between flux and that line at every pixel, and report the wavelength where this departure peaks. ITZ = 6030.86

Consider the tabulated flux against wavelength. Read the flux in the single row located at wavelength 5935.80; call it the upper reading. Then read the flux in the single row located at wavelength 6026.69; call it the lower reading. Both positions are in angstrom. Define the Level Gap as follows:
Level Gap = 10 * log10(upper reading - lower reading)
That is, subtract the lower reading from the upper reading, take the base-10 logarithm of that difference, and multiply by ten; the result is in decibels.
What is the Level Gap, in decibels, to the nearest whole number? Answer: 4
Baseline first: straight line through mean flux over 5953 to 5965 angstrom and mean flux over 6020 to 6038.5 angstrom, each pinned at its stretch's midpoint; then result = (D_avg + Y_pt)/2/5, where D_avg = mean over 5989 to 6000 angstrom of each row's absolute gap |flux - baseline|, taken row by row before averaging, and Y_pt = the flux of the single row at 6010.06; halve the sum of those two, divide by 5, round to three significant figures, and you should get 2.97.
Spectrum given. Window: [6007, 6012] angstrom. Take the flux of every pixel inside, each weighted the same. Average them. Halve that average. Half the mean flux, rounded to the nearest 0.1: 14.5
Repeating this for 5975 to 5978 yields 13.9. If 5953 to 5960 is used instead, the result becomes 15.2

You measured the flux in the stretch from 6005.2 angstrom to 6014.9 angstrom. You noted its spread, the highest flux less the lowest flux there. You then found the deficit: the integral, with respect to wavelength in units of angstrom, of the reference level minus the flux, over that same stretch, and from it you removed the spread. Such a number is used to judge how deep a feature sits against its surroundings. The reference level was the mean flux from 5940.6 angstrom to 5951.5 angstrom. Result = 2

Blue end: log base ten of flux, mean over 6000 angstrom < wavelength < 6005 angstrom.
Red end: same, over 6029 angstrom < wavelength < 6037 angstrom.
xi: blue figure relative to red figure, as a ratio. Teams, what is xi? 1.03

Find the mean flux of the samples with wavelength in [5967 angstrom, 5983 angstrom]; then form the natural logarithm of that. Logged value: 3.36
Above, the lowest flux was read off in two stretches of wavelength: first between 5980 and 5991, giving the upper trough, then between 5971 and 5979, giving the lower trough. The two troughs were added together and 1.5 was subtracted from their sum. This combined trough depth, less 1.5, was 53.8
